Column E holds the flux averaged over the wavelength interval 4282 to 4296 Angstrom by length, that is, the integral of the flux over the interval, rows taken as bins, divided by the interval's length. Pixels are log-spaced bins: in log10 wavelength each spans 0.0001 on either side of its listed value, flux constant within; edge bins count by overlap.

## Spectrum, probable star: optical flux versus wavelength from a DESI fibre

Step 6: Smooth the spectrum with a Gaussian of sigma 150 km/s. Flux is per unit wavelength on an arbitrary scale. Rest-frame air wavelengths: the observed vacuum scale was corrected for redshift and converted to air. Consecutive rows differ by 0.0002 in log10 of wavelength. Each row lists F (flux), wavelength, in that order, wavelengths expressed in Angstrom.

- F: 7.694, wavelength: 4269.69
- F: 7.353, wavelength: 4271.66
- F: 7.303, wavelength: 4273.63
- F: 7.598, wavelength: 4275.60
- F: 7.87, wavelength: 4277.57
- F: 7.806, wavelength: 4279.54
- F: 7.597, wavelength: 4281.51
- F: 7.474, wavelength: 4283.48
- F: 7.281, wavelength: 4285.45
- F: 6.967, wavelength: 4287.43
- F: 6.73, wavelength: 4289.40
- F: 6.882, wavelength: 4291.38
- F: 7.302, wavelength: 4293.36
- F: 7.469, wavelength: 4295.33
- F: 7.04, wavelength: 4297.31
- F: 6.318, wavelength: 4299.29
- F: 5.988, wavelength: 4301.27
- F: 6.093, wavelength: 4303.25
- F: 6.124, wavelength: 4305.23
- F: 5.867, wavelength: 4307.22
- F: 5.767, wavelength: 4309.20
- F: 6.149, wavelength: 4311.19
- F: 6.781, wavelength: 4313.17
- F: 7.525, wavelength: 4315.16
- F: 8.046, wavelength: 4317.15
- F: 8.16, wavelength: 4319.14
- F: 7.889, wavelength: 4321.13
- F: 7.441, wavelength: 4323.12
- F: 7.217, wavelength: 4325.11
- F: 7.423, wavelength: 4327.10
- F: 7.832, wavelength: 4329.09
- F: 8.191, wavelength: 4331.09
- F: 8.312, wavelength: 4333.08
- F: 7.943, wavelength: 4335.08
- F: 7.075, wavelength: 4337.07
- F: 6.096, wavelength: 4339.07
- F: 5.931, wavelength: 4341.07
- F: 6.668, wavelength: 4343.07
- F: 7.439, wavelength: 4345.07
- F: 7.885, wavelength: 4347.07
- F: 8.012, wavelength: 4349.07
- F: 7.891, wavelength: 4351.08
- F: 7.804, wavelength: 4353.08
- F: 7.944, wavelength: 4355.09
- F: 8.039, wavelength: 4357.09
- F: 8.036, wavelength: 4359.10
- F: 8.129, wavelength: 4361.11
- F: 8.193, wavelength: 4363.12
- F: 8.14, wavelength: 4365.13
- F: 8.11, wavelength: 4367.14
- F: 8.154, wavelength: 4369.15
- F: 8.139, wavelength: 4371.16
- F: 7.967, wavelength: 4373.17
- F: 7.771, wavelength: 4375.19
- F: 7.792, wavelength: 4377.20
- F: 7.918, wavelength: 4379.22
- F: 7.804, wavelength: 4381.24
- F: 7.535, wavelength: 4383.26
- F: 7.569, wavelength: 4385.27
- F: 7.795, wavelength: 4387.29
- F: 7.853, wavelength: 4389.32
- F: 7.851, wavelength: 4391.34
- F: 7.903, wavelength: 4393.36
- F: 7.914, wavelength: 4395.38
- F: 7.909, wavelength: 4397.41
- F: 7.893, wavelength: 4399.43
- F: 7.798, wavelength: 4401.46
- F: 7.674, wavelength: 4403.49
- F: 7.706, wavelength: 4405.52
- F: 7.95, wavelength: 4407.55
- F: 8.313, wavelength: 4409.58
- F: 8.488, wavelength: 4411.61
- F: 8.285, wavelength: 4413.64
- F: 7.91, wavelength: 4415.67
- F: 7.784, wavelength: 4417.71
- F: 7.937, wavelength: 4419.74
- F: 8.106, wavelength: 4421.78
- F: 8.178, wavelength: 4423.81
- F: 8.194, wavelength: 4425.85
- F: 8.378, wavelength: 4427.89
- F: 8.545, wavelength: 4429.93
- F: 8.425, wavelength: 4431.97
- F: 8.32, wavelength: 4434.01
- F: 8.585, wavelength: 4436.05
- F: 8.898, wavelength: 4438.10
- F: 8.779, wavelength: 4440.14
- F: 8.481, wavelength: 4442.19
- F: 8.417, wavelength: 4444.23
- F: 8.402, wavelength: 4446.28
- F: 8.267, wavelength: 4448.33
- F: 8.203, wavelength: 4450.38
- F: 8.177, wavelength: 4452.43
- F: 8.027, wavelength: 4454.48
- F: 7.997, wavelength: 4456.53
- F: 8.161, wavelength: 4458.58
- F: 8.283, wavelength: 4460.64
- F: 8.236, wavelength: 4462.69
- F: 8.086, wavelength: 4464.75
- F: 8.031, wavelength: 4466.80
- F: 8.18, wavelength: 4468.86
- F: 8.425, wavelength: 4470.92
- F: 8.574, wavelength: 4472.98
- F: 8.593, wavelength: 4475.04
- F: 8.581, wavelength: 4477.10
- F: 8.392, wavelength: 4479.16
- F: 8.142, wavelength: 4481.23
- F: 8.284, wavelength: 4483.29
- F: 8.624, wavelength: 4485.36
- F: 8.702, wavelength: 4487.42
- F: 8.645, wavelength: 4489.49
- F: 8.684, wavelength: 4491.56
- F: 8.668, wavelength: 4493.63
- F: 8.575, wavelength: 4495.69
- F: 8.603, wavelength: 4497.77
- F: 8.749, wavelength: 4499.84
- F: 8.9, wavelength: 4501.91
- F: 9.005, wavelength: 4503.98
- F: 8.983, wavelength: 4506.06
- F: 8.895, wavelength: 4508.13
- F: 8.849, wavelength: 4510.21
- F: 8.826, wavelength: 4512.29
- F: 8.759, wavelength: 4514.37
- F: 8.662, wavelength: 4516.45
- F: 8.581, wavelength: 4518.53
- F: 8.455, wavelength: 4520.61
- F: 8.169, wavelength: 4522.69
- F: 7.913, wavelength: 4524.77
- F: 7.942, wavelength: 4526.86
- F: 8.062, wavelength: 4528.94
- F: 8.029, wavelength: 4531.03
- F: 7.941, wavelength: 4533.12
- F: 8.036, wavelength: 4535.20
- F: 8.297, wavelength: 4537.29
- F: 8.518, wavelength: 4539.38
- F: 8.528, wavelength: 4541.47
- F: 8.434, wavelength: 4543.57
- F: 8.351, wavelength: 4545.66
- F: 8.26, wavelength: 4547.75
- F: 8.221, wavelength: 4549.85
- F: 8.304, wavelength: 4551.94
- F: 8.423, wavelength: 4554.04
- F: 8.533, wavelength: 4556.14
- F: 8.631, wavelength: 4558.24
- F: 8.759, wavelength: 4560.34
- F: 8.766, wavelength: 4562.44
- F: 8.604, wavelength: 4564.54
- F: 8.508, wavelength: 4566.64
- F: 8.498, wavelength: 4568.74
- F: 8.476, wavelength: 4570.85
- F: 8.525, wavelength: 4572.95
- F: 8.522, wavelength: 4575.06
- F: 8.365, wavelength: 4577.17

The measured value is 7.2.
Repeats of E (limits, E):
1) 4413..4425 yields 8.0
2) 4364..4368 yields 8.1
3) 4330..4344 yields 7.2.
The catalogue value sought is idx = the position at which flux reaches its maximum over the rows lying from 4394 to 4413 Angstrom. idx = 4411.61 Angstrom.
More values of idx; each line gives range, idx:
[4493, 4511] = 4503.98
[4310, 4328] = 4319.14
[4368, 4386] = 4369.15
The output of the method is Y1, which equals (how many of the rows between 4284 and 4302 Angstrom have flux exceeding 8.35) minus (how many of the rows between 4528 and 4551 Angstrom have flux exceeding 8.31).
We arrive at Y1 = -4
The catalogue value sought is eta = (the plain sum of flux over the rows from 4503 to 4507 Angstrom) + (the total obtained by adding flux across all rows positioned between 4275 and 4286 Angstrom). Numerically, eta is 64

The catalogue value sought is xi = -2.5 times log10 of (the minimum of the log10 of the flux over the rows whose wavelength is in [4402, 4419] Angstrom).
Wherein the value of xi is 0.13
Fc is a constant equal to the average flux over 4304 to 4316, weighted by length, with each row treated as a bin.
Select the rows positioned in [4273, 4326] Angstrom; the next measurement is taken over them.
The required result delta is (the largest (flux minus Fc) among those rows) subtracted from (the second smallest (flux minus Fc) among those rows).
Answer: -2.29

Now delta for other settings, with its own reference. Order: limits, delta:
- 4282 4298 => -0.59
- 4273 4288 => -0.59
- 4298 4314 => -0.91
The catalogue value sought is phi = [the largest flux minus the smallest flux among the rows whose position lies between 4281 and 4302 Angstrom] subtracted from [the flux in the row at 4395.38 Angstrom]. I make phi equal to 6.3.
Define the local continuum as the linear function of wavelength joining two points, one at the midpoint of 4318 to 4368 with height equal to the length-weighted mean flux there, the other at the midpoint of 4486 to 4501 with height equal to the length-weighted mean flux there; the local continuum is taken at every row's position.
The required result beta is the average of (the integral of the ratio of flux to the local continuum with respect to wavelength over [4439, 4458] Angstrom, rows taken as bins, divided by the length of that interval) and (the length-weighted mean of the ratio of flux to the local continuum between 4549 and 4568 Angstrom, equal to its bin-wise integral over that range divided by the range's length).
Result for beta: 0.97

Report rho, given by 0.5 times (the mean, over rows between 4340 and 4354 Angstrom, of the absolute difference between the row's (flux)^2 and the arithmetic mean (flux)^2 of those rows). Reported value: 4.3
